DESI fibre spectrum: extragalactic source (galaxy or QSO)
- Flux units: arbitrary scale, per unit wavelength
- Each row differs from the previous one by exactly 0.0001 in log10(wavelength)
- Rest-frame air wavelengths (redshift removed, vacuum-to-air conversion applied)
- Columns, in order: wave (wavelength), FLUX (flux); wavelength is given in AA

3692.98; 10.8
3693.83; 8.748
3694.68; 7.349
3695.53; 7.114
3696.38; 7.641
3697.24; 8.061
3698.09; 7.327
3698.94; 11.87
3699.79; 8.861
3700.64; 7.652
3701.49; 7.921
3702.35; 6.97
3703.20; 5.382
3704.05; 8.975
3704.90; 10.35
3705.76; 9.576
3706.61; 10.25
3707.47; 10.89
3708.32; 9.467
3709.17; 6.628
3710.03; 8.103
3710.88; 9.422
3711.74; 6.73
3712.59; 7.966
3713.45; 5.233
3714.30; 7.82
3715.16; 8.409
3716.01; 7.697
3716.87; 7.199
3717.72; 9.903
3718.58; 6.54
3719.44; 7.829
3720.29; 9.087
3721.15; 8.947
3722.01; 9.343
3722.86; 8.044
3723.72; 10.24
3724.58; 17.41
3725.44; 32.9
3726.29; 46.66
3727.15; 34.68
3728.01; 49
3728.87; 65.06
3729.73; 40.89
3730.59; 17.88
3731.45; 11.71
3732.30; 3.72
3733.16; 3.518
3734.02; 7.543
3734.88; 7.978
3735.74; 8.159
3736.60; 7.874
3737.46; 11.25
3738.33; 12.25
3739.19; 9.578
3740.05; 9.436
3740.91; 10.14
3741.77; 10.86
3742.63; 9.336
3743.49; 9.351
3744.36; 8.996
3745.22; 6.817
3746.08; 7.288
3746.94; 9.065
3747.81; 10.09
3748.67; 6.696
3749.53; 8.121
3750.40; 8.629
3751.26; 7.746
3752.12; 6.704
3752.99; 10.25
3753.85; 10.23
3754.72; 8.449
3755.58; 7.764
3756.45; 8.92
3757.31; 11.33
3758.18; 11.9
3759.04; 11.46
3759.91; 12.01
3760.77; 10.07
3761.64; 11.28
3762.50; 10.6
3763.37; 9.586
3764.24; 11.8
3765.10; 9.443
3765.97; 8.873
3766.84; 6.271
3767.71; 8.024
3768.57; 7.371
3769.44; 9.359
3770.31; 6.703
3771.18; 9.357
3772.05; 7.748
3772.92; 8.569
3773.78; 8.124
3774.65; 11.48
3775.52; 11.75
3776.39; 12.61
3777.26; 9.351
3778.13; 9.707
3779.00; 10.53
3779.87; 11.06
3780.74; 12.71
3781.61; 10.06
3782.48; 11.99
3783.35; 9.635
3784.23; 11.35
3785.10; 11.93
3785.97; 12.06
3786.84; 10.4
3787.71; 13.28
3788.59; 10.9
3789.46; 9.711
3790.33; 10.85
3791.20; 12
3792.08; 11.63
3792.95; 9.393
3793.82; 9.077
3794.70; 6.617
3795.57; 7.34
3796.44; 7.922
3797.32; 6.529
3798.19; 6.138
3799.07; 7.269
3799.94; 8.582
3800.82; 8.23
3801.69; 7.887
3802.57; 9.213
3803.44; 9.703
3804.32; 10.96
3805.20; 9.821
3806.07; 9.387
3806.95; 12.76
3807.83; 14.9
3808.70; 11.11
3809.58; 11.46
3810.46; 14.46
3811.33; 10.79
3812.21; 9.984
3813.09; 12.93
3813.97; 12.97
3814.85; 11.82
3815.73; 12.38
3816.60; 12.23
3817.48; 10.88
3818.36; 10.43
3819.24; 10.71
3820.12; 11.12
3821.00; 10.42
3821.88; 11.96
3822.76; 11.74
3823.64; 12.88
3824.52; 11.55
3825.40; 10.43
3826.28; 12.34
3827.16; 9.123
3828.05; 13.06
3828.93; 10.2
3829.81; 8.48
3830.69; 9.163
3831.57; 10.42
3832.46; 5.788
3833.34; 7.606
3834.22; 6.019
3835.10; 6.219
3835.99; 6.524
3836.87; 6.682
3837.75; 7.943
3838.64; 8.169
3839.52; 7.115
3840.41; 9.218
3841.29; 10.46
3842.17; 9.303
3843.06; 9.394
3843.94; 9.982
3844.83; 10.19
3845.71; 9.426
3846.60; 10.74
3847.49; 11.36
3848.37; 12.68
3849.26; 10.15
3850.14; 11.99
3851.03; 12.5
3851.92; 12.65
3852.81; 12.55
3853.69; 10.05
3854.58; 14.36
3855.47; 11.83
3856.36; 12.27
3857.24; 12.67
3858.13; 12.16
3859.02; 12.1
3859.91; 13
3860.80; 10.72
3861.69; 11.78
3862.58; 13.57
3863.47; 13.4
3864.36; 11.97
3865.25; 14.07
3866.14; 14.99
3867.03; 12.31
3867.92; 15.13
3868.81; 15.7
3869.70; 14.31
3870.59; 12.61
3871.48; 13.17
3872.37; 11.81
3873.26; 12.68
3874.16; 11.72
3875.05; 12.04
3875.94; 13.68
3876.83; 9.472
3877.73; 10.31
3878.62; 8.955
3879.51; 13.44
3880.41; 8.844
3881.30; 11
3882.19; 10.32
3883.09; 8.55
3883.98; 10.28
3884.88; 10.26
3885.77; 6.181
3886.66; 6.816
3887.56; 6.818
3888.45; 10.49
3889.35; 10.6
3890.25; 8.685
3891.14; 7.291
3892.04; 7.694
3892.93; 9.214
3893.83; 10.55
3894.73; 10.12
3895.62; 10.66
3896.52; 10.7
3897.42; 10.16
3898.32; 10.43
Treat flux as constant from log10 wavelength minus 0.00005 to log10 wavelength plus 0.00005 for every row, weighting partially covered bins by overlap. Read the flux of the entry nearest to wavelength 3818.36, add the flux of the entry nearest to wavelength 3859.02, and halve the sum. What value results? 11.3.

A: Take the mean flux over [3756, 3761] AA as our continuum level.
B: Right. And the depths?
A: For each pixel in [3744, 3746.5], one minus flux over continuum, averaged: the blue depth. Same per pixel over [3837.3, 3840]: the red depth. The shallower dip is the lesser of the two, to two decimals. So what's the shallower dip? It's 0.29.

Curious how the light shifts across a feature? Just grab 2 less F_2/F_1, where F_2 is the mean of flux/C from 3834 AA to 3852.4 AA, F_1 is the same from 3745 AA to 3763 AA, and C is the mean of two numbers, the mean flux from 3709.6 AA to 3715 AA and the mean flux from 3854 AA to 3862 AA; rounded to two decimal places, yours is 0.98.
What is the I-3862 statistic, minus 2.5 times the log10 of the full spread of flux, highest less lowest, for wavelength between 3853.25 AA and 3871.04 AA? -1.88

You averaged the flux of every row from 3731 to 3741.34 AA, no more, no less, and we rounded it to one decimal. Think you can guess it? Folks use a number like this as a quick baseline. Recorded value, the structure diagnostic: 8.6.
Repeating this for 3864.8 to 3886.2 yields 11.7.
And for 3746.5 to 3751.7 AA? 8.4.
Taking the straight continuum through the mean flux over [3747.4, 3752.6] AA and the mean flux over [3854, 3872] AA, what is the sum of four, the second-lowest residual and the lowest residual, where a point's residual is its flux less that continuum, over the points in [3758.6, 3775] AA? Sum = -0.7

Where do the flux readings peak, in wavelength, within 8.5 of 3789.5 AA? 3787.71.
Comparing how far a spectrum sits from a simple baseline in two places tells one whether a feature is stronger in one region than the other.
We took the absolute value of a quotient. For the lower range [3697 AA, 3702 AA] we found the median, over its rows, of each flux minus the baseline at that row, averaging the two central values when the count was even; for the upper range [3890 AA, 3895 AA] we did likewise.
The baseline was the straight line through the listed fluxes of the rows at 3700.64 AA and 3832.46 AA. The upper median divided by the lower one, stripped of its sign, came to 12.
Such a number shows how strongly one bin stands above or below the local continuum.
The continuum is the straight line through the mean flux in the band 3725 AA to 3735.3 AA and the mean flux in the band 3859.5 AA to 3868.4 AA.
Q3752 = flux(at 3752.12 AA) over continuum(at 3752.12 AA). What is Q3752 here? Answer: 0.27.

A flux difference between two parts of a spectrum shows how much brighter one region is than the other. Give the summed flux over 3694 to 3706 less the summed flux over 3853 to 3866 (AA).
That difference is -59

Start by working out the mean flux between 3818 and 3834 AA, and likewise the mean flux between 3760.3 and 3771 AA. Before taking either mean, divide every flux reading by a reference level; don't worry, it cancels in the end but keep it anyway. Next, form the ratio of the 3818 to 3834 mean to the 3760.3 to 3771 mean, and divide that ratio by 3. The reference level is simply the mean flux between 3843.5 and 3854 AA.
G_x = 0.38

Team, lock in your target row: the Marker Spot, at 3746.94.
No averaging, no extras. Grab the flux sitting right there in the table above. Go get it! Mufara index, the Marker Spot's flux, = 9.065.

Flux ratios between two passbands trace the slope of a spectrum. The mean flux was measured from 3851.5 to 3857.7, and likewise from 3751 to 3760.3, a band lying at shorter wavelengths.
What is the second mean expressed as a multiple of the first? 0.79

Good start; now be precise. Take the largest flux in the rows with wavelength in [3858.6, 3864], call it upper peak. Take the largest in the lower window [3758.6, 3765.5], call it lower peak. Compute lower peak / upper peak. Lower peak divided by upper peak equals 0.9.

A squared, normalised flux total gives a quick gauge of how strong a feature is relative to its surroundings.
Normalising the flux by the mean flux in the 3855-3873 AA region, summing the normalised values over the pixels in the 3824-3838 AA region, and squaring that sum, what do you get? 119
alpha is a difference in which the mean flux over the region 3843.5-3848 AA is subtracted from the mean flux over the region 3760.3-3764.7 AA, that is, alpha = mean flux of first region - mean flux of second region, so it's 0.3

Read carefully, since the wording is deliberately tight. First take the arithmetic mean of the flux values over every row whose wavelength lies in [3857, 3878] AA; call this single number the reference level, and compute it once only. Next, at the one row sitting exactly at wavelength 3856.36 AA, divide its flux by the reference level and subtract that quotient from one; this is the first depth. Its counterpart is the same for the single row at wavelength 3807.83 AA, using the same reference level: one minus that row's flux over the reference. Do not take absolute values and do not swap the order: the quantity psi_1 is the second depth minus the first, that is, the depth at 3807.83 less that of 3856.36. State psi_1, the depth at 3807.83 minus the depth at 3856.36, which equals -0.21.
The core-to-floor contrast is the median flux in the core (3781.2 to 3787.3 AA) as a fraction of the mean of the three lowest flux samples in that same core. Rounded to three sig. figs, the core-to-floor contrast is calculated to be 1.13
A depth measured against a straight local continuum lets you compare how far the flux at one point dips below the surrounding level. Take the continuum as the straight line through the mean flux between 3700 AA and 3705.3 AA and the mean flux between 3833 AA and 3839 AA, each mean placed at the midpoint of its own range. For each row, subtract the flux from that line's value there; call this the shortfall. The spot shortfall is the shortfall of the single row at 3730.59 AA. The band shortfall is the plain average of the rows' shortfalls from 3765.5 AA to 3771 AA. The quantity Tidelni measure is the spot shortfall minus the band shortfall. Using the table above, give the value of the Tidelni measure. -10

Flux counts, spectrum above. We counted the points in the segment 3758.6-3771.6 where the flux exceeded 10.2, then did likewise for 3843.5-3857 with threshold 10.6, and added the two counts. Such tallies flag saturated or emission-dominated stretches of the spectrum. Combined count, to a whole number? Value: 15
